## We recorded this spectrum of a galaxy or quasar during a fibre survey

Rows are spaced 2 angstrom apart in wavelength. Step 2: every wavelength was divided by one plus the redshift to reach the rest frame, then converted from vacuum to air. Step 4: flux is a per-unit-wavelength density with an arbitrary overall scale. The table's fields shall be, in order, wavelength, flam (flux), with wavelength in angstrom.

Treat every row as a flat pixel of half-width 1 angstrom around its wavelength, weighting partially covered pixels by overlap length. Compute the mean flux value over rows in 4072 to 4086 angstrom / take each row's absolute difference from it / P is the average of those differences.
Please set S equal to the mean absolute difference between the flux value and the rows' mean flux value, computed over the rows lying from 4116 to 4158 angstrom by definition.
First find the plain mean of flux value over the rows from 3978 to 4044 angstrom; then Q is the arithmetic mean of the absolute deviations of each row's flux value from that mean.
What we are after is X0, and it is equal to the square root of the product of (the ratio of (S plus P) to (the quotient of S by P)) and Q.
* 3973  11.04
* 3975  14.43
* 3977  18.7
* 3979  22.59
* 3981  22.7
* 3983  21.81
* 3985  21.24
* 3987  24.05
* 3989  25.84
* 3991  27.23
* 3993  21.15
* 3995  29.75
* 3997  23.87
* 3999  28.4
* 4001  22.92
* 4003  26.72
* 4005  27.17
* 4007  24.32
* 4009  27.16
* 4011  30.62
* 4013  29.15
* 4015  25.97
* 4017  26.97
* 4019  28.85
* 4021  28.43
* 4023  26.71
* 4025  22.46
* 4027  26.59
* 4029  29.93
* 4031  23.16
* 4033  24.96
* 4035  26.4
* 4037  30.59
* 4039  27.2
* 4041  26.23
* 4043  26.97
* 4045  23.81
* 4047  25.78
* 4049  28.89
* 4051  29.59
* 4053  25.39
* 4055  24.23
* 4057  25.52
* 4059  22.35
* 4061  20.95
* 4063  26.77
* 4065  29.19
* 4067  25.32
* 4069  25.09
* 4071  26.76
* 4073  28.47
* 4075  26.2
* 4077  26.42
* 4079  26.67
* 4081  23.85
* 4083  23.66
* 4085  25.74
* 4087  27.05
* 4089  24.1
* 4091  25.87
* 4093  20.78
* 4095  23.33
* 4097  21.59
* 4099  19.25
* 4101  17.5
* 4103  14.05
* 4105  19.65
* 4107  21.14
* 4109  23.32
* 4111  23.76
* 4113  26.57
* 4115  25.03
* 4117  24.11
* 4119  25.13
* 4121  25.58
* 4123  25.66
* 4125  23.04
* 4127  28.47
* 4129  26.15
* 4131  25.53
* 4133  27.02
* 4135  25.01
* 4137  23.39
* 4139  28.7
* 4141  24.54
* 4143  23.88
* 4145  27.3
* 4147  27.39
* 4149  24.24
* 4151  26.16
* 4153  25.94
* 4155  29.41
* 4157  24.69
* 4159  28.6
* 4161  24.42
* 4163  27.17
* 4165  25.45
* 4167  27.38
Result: 2.3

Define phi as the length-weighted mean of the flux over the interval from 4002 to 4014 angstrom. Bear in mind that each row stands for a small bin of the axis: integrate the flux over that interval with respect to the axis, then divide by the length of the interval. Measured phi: 27.5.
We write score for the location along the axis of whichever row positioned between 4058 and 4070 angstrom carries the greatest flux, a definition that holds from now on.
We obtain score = 4065 angstrom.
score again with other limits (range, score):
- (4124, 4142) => 4139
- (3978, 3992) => 3991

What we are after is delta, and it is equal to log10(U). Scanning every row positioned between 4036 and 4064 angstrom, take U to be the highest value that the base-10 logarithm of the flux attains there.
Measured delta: 0.1719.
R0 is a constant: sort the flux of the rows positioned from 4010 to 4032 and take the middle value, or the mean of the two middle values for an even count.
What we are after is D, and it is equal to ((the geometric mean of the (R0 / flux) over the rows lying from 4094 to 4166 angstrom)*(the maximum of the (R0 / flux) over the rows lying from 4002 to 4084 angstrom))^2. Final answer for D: 2.05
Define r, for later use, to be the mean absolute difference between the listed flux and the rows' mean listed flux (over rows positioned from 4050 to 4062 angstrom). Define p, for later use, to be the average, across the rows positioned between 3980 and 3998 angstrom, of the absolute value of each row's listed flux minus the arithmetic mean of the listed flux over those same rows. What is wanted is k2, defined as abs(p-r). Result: 0.1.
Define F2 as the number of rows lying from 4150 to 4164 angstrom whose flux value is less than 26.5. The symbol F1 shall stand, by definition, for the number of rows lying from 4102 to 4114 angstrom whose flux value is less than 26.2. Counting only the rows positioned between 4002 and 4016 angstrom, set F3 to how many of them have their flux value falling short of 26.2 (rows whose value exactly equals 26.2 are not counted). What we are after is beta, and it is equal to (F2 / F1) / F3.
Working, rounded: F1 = 5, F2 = 4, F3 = 2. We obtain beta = 0.40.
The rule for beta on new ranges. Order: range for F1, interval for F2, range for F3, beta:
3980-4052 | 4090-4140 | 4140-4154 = 0.28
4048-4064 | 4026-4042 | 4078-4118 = 0.05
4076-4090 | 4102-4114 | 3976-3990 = 0.18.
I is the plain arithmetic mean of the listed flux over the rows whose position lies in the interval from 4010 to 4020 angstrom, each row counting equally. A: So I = 28.3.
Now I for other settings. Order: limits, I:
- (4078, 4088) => 25.4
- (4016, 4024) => 27.7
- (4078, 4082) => 25.3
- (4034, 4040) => 28.1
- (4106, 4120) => 24.2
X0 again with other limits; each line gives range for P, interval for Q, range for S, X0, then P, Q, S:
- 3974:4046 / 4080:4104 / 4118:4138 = 5.4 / 2.7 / 3.00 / 1.1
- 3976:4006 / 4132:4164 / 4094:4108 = 3.0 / 2.6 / 1.60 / 2.2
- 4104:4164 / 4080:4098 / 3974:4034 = 2.0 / 1.7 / 1.51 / 2.9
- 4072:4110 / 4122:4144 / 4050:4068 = 3.2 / 2.9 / 1.47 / 2.0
